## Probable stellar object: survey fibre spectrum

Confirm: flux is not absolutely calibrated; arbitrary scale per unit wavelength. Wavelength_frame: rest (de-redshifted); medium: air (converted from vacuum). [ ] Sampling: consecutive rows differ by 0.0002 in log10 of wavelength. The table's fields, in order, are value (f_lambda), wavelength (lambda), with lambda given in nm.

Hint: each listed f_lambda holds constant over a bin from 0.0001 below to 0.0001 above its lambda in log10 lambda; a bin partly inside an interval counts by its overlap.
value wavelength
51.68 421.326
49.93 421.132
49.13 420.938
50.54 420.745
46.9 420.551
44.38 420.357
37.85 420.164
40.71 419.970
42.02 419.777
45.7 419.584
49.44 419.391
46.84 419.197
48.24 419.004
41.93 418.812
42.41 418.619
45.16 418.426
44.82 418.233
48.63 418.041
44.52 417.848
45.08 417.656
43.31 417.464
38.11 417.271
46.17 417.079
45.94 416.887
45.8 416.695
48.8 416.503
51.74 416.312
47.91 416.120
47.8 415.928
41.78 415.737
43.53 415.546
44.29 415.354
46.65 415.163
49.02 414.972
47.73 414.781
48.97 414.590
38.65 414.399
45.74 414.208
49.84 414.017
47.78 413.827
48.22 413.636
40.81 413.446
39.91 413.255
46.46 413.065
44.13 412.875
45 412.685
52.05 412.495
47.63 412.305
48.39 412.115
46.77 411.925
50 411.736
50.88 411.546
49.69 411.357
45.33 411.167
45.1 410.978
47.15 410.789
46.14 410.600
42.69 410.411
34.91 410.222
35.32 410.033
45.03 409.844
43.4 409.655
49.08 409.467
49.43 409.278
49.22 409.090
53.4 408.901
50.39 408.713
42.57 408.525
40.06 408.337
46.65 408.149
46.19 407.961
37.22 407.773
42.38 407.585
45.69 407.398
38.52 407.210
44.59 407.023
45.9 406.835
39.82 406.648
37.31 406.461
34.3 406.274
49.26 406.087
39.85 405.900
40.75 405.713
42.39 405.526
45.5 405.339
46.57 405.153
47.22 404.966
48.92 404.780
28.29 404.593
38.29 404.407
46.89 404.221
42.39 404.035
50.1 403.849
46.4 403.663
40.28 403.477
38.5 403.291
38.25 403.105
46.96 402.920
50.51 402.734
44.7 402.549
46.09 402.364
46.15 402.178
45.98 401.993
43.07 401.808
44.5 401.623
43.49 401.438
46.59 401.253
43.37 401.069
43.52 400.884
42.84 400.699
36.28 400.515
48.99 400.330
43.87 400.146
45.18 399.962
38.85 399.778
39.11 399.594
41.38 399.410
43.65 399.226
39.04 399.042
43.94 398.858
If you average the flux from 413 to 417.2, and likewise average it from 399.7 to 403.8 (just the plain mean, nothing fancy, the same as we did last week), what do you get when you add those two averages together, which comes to 89.9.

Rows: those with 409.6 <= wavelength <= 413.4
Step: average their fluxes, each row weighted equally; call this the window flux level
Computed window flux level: 45.3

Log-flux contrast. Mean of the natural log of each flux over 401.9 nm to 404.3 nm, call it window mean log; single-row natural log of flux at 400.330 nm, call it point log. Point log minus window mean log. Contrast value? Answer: 0.09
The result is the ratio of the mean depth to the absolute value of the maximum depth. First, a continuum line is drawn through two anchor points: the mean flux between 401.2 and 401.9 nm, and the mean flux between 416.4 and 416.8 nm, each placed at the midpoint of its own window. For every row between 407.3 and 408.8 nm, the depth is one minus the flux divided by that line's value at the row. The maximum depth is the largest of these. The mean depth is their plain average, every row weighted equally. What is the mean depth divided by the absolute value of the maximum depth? 0.21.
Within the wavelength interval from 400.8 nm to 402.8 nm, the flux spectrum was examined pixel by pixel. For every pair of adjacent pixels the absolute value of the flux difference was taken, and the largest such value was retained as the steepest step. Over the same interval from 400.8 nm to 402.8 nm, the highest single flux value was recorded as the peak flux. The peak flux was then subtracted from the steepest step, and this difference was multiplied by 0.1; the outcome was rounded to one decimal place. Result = -4.5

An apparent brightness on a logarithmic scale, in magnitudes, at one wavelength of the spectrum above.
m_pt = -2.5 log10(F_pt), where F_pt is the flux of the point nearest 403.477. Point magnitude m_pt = -4.01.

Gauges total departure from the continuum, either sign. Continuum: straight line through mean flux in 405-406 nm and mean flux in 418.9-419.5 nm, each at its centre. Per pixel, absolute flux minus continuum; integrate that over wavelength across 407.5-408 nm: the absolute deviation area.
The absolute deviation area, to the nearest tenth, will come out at 1.9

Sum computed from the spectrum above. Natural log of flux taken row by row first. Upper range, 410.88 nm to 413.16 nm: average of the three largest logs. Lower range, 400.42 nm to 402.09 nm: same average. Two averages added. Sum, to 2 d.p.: 7.75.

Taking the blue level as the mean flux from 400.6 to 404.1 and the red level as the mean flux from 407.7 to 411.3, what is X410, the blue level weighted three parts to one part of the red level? 44.5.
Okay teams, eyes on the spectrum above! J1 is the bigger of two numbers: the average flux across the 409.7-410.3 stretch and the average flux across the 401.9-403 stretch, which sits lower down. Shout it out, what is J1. 46.7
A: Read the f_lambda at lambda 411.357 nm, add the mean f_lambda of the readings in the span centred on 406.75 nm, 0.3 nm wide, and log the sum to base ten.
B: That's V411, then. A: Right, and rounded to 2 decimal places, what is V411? 1.97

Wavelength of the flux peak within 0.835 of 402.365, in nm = 402.734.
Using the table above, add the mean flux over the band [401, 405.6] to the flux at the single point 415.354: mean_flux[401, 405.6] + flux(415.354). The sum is 88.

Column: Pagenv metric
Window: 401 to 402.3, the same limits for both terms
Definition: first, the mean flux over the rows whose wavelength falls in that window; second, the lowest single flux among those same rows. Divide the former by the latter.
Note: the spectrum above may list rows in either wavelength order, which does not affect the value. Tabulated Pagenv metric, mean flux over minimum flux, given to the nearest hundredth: 1.04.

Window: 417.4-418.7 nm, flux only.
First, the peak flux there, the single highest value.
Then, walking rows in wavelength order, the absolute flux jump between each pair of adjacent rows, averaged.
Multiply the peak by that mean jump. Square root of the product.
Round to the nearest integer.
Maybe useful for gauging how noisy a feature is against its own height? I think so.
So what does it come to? 10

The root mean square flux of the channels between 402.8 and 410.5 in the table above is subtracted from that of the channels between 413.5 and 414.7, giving 3.2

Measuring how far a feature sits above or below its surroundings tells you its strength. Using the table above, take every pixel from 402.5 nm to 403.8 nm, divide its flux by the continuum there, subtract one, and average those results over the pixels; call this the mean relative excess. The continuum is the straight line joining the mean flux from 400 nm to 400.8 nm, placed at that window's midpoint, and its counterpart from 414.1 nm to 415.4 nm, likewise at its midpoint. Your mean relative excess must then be 0.00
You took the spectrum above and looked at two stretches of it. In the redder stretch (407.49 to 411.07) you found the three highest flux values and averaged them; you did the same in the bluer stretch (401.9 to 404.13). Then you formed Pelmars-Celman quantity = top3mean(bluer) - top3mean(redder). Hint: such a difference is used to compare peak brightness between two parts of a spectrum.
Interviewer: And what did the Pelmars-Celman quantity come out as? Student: -1.9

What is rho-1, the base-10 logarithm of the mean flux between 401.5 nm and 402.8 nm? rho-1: 1.66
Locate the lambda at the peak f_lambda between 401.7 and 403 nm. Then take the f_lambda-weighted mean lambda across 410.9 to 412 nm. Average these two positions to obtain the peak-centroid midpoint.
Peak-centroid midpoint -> 407.10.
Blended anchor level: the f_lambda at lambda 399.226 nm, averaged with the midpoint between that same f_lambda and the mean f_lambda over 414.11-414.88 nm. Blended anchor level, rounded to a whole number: 44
